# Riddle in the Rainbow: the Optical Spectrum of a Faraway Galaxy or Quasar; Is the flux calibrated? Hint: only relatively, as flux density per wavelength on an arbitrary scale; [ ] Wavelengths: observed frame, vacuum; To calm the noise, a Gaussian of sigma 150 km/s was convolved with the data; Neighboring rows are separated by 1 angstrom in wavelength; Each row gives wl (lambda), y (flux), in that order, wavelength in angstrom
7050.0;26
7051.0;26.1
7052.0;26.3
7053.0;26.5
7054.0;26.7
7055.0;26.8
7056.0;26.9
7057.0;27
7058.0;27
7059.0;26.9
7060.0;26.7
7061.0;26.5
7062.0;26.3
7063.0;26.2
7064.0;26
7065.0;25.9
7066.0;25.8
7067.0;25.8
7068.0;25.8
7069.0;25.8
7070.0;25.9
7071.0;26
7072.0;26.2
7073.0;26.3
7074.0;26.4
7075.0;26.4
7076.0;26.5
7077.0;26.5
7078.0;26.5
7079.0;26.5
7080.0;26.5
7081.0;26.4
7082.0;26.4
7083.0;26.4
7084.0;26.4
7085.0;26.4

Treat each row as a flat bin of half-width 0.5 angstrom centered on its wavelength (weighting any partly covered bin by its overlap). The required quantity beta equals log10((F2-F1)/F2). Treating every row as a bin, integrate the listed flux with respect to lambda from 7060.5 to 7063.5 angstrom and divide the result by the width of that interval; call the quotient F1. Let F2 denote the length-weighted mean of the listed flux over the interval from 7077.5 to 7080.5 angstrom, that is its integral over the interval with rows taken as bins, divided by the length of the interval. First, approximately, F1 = 26.3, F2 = 26.5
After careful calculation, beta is -2.2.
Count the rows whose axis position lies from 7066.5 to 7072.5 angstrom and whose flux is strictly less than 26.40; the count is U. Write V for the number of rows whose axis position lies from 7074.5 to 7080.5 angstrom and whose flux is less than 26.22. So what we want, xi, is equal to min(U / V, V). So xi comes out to 0.00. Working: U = 6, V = 0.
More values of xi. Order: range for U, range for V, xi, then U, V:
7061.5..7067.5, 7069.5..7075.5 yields 2.00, 6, 3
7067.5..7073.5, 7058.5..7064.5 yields 2.00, 6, 2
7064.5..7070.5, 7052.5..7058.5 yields 0.00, 6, 0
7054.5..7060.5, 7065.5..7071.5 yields 0.00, 0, 6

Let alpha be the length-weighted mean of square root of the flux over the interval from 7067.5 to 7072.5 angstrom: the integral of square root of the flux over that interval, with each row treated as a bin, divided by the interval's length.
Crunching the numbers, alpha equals 5.09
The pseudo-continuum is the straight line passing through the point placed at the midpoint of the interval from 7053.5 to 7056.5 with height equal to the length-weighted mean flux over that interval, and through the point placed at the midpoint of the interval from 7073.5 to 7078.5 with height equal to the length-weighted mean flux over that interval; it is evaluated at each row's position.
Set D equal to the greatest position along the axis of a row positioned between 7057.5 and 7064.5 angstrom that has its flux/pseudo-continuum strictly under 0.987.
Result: 7064.0 angstrom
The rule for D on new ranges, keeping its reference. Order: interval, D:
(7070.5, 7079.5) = 7071.0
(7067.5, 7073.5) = 7071.0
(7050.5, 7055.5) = 7052.0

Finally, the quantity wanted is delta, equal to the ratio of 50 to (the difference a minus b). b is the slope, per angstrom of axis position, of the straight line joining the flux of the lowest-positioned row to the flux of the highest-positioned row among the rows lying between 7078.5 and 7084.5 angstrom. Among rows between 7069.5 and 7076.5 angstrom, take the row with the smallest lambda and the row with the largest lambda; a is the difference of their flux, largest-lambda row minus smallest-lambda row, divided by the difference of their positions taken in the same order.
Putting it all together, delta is 417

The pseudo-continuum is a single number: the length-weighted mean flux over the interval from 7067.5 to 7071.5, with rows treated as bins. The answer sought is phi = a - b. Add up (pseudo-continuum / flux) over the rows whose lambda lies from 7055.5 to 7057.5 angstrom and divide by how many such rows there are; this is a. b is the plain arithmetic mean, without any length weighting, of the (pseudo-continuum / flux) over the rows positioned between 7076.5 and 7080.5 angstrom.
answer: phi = -0.016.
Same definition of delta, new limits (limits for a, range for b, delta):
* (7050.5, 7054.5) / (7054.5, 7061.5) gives 200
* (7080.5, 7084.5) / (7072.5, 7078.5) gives -1250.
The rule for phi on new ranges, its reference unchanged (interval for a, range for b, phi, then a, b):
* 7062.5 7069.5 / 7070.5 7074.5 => 0.012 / 0.999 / 0.987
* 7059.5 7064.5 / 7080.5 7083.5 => 0.002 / 0.982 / 0.980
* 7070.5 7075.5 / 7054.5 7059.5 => 0.024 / 0.985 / 0.961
